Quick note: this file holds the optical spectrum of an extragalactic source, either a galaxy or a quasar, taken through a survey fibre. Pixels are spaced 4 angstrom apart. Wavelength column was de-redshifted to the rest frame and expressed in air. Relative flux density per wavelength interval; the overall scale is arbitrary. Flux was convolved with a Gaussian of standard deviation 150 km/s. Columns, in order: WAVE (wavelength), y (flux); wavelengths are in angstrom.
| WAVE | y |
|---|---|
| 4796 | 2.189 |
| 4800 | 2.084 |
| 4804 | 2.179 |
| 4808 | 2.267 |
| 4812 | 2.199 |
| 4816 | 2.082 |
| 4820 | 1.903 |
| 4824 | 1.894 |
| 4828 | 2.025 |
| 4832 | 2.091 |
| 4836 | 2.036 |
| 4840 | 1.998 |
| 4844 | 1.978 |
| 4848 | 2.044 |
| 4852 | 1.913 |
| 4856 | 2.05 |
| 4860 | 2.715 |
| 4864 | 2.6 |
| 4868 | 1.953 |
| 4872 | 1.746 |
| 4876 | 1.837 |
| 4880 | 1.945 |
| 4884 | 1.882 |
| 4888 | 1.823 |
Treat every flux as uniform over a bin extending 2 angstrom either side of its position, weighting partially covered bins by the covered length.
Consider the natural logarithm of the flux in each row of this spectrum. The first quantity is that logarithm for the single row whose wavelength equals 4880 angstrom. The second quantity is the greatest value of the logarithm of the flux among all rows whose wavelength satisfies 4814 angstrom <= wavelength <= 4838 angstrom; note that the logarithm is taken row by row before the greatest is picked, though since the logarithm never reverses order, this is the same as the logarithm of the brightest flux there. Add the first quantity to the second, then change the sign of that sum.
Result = -1.40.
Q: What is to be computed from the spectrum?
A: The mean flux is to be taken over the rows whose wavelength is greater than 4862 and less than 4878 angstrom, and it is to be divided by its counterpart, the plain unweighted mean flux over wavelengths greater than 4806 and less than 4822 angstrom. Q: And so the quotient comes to 0.963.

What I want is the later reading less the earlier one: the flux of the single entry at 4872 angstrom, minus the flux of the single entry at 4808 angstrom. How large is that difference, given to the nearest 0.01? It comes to -0.52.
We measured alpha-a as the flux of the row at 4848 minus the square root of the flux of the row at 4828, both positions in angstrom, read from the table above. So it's 0.62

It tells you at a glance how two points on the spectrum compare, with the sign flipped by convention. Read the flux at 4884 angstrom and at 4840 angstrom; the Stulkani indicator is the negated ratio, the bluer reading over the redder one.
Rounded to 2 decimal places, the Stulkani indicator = -1.06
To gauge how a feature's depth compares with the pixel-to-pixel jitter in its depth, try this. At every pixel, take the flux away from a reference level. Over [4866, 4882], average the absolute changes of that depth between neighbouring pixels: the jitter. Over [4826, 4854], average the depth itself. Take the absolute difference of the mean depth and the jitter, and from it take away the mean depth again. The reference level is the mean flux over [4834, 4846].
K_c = 0.15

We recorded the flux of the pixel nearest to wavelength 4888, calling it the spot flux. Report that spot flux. 1.823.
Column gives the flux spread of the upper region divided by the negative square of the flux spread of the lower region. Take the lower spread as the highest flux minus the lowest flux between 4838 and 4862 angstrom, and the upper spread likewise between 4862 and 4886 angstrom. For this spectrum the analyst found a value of -1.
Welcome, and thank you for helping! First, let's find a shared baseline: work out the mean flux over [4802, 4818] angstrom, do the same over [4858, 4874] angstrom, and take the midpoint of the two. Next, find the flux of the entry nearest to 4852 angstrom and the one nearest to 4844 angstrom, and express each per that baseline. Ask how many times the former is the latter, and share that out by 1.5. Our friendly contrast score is 0.645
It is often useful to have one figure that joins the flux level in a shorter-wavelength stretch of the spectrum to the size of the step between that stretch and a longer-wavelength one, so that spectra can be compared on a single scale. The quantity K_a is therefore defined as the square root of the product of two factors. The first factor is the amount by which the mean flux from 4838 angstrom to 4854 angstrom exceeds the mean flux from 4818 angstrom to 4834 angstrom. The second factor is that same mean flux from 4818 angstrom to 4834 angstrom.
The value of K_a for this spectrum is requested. 0.1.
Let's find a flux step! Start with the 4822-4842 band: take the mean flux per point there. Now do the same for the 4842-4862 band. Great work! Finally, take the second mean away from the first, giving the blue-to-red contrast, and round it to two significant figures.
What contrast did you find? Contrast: -0.13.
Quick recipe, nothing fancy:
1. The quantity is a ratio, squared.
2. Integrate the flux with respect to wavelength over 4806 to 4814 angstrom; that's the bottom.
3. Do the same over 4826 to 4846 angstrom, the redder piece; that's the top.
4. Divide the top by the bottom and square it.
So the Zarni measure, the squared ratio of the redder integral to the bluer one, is 5.1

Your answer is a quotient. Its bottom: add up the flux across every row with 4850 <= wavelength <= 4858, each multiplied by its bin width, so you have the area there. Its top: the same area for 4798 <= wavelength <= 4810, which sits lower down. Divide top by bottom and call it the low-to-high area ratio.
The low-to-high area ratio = 1.6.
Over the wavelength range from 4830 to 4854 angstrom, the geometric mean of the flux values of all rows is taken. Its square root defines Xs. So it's 1.42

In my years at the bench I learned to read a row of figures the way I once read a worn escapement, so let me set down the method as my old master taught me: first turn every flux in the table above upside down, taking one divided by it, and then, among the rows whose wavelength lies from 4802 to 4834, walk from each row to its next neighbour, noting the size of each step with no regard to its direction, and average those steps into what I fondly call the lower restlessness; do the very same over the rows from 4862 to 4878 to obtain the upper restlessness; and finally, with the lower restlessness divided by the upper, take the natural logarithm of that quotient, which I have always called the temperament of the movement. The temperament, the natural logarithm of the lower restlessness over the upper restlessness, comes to -1.2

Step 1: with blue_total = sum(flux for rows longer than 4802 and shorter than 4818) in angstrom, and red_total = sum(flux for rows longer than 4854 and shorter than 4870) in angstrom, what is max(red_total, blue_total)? 9.3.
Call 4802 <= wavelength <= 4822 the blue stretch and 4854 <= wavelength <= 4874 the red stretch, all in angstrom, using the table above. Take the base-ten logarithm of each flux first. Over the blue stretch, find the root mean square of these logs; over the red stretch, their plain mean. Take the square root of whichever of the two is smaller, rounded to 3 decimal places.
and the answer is 0.573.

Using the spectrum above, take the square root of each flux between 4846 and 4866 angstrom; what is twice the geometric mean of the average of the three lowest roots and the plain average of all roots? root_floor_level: 2.91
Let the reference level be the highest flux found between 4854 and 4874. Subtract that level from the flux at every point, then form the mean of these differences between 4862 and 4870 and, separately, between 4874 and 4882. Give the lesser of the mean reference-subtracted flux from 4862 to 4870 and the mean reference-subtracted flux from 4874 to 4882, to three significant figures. -0.824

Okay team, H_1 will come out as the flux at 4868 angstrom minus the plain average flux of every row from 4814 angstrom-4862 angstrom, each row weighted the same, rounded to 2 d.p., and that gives -0.11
